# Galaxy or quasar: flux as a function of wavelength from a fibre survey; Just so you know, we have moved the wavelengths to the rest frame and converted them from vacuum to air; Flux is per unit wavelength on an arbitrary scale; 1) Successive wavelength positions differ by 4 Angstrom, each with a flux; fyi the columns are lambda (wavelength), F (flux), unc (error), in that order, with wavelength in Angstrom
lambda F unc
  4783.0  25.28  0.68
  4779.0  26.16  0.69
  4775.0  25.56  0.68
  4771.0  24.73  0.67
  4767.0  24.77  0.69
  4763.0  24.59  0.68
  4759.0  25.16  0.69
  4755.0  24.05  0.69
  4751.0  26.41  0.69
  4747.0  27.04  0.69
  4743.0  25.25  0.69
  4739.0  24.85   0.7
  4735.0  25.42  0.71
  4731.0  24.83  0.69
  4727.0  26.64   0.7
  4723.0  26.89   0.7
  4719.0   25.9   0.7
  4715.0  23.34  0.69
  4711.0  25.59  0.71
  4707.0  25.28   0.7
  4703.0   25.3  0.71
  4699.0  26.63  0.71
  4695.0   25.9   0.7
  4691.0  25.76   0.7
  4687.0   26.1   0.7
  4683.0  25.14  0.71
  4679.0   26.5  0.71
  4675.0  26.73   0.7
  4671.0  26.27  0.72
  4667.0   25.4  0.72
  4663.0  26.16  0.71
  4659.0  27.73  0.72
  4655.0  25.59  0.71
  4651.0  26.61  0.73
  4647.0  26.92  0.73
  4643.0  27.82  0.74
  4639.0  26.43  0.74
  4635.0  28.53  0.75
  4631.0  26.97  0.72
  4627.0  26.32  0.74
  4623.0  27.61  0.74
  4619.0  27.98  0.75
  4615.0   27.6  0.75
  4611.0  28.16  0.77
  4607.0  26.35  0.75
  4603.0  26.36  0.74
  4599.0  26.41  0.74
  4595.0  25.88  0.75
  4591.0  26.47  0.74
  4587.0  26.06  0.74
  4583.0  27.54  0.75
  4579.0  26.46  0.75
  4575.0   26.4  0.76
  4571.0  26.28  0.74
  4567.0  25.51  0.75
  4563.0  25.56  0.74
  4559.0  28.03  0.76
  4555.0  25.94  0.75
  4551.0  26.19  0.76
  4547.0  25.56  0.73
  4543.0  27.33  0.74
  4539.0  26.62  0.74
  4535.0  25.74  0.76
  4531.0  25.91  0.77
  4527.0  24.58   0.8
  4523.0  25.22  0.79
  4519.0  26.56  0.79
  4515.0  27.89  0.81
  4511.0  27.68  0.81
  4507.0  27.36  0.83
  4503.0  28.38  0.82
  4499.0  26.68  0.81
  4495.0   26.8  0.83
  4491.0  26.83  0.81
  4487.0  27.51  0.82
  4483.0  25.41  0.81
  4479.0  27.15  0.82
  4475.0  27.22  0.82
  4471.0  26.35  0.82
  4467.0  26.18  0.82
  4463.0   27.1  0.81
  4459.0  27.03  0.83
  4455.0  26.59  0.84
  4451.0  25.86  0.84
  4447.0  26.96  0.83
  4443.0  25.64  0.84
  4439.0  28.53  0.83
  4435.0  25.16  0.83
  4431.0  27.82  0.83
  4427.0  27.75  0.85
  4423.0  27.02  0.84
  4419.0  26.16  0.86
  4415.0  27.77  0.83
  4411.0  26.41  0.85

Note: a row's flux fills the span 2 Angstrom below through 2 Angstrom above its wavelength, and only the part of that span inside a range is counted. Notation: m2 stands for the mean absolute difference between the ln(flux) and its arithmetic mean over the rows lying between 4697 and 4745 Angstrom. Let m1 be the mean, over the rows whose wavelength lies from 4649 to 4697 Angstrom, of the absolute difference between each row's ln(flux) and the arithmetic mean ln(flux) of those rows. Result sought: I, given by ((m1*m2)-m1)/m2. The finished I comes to -0.69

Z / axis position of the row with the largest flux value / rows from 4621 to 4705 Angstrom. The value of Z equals 4635.0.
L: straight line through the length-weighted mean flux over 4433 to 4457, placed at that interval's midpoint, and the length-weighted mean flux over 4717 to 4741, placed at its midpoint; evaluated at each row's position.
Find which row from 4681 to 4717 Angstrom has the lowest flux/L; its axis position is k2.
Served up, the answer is 4715.0 Angstrom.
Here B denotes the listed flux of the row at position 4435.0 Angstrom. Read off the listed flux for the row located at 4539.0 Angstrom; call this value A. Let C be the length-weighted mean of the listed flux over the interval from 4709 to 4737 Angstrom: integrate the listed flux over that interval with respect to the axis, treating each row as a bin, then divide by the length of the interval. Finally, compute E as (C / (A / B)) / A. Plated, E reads 0.91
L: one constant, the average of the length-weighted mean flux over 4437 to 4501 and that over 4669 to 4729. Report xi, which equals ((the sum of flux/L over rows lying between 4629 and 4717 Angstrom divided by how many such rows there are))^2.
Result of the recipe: 0.99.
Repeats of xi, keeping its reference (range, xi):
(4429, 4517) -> 1.05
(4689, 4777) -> 0.94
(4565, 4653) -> 1.04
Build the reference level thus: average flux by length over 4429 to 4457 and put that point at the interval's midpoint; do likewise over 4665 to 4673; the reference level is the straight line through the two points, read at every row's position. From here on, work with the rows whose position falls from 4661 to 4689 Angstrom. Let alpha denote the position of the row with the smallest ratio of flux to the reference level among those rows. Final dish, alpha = 4683.0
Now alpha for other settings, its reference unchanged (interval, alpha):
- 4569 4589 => 4587.0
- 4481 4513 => 4483.0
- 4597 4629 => 4603.0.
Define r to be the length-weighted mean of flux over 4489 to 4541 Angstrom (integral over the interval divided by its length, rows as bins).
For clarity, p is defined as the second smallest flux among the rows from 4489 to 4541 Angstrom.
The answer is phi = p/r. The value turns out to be 0.947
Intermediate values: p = 25.22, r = 26.6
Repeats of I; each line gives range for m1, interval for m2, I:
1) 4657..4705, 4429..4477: -0.72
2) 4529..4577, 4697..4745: -0.76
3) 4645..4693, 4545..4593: -1.01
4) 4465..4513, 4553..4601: -1.12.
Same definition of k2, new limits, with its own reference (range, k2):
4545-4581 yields 4567.0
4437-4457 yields 4443.0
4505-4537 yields 4527.0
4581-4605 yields 4595.0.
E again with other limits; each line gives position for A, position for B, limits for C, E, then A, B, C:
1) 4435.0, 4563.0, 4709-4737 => 1.03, 25.16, 25.56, 25.5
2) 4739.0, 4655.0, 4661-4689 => 1.08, 24.85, 25.59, 26.0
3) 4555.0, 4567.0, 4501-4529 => 1.02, 25.94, 25.51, 26.8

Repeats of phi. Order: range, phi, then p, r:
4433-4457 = 0.969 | 25.64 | 26.5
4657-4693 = 0.970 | 25.4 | 26.2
